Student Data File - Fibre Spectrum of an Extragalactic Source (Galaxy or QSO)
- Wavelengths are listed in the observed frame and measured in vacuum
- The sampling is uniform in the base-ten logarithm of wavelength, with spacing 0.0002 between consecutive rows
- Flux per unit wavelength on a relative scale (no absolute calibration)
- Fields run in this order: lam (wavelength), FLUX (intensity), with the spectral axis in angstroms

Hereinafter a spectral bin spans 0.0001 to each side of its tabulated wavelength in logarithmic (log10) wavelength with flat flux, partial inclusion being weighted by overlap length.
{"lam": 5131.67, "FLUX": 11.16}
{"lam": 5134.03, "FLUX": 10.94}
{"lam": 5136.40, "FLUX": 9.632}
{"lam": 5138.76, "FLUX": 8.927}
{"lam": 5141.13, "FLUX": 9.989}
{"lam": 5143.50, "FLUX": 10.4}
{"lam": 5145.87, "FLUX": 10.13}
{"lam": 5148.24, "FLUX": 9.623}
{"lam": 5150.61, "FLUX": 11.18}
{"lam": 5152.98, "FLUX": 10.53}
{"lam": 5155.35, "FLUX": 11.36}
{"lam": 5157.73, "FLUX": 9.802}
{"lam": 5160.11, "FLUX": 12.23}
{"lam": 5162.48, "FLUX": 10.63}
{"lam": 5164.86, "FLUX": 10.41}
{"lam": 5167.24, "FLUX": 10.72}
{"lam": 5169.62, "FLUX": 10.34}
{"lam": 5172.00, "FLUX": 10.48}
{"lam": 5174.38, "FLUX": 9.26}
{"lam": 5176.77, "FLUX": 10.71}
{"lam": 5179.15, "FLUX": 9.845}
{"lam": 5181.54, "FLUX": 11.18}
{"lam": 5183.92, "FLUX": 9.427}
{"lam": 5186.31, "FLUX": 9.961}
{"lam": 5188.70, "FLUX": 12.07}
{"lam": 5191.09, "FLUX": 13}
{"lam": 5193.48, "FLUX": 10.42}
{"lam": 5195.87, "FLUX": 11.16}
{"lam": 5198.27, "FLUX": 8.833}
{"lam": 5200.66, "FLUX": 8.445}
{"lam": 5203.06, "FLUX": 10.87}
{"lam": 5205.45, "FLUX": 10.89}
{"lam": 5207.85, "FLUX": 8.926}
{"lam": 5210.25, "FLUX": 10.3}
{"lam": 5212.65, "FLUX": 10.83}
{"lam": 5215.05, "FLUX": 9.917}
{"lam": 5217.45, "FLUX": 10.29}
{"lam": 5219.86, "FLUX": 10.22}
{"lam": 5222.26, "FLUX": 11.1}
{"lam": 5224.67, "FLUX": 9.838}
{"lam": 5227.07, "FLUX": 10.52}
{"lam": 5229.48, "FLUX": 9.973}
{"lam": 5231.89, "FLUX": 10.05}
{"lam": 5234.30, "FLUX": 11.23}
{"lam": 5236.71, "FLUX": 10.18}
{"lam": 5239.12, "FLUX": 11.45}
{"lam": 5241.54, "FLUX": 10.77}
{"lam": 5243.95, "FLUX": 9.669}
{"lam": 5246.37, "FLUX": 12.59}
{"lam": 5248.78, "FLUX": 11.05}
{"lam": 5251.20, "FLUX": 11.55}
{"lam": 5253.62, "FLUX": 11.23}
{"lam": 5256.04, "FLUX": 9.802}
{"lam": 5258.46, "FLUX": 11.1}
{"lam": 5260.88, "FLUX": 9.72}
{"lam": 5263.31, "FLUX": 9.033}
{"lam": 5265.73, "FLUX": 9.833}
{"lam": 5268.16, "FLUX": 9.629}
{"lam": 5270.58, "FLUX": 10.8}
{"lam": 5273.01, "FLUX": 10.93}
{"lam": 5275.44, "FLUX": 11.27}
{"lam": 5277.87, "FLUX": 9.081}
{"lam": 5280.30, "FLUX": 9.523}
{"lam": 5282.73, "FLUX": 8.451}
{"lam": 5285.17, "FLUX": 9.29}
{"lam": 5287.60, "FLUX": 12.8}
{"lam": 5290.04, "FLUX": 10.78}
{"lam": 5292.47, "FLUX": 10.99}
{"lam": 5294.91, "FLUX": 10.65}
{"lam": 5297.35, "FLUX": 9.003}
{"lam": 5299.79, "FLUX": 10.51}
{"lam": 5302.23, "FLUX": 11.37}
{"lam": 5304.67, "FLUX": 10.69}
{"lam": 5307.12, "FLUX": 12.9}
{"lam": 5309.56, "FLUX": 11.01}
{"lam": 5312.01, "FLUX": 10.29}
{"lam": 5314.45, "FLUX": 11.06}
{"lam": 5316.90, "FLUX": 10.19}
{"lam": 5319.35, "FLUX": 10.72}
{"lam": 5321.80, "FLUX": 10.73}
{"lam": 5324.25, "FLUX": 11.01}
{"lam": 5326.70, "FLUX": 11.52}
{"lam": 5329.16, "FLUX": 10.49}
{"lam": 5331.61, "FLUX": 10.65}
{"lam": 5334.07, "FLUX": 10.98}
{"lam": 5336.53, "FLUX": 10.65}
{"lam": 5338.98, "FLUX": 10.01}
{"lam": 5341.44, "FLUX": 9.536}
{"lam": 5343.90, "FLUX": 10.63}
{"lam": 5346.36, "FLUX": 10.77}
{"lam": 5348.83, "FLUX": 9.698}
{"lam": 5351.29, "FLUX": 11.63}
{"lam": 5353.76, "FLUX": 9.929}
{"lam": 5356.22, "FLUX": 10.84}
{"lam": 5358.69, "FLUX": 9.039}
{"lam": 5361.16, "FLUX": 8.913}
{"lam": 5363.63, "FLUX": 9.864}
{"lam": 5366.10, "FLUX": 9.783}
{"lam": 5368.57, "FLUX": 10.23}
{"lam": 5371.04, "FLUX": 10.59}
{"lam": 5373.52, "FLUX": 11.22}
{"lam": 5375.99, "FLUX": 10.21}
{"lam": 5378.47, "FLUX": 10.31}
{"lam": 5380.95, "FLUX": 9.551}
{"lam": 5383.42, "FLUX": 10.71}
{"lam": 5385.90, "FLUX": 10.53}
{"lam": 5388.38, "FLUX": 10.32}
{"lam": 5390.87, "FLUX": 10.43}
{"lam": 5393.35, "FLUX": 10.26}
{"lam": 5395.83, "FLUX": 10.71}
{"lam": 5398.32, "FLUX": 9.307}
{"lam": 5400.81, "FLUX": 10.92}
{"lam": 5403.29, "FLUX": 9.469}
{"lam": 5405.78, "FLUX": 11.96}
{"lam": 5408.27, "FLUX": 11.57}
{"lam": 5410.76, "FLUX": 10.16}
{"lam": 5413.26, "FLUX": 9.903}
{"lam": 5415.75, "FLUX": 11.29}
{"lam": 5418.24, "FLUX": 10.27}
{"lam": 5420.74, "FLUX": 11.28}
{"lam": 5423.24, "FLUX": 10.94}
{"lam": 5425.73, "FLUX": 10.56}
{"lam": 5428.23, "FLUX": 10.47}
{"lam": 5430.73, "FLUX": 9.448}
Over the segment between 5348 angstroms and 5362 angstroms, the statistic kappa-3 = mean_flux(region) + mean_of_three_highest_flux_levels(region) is 20.8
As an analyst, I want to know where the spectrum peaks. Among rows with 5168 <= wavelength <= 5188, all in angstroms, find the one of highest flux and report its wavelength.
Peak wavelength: 5181.54 angstroms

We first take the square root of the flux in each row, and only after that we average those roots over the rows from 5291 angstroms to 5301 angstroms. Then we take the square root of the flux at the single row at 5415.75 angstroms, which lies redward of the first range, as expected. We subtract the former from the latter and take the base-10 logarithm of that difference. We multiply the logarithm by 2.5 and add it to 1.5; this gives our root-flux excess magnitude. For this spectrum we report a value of -0.5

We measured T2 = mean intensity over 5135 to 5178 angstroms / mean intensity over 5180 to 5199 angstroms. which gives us 0.96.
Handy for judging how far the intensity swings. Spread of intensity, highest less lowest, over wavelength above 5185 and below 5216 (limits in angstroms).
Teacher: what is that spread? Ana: 4.6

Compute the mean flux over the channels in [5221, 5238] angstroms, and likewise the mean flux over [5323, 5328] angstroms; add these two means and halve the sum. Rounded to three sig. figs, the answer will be 10.8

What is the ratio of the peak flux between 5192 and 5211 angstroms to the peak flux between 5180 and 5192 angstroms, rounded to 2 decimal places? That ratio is 0.86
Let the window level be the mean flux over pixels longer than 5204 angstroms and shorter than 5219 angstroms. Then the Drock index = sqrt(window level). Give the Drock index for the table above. 3.19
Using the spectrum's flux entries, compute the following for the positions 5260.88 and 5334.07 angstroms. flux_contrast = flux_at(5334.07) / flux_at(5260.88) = 1.1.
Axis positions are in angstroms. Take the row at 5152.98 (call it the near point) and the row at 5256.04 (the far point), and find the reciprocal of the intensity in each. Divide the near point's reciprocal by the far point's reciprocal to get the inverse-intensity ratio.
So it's 0.93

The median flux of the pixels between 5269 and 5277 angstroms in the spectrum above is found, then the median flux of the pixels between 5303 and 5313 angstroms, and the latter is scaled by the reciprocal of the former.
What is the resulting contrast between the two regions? 0.99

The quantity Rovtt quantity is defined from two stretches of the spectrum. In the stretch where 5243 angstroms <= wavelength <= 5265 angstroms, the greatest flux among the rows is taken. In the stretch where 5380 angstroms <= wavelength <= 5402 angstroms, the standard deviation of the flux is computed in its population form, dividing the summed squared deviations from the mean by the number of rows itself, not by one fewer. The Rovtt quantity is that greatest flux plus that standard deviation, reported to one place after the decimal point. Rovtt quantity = 13.1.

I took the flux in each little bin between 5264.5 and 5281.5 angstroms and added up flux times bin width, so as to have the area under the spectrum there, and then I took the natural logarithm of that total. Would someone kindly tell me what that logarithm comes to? 5.2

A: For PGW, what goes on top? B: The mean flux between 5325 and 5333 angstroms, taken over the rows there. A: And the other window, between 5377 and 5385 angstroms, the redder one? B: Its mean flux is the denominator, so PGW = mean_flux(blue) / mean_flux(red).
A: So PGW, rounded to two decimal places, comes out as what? 1.07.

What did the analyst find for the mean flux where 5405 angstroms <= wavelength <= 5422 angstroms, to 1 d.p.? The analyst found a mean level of 10.9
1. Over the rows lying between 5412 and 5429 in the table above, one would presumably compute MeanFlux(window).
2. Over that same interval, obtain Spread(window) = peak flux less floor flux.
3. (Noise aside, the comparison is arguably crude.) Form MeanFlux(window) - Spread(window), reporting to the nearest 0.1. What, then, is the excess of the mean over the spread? 9.3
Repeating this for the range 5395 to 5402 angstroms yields 8.7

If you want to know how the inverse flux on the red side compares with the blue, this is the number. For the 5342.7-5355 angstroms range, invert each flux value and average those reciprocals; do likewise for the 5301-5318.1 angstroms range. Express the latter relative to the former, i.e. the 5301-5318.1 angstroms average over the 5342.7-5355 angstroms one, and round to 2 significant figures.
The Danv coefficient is 0.95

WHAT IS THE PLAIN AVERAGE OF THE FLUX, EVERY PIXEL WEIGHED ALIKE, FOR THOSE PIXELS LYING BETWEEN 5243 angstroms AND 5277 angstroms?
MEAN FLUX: 10.6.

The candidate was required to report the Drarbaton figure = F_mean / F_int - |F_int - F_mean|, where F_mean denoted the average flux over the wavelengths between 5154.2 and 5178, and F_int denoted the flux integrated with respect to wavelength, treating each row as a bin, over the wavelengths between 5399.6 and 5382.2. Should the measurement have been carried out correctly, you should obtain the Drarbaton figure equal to -169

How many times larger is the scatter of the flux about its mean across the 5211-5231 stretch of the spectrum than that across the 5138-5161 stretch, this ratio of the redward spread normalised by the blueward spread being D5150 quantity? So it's 0.47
